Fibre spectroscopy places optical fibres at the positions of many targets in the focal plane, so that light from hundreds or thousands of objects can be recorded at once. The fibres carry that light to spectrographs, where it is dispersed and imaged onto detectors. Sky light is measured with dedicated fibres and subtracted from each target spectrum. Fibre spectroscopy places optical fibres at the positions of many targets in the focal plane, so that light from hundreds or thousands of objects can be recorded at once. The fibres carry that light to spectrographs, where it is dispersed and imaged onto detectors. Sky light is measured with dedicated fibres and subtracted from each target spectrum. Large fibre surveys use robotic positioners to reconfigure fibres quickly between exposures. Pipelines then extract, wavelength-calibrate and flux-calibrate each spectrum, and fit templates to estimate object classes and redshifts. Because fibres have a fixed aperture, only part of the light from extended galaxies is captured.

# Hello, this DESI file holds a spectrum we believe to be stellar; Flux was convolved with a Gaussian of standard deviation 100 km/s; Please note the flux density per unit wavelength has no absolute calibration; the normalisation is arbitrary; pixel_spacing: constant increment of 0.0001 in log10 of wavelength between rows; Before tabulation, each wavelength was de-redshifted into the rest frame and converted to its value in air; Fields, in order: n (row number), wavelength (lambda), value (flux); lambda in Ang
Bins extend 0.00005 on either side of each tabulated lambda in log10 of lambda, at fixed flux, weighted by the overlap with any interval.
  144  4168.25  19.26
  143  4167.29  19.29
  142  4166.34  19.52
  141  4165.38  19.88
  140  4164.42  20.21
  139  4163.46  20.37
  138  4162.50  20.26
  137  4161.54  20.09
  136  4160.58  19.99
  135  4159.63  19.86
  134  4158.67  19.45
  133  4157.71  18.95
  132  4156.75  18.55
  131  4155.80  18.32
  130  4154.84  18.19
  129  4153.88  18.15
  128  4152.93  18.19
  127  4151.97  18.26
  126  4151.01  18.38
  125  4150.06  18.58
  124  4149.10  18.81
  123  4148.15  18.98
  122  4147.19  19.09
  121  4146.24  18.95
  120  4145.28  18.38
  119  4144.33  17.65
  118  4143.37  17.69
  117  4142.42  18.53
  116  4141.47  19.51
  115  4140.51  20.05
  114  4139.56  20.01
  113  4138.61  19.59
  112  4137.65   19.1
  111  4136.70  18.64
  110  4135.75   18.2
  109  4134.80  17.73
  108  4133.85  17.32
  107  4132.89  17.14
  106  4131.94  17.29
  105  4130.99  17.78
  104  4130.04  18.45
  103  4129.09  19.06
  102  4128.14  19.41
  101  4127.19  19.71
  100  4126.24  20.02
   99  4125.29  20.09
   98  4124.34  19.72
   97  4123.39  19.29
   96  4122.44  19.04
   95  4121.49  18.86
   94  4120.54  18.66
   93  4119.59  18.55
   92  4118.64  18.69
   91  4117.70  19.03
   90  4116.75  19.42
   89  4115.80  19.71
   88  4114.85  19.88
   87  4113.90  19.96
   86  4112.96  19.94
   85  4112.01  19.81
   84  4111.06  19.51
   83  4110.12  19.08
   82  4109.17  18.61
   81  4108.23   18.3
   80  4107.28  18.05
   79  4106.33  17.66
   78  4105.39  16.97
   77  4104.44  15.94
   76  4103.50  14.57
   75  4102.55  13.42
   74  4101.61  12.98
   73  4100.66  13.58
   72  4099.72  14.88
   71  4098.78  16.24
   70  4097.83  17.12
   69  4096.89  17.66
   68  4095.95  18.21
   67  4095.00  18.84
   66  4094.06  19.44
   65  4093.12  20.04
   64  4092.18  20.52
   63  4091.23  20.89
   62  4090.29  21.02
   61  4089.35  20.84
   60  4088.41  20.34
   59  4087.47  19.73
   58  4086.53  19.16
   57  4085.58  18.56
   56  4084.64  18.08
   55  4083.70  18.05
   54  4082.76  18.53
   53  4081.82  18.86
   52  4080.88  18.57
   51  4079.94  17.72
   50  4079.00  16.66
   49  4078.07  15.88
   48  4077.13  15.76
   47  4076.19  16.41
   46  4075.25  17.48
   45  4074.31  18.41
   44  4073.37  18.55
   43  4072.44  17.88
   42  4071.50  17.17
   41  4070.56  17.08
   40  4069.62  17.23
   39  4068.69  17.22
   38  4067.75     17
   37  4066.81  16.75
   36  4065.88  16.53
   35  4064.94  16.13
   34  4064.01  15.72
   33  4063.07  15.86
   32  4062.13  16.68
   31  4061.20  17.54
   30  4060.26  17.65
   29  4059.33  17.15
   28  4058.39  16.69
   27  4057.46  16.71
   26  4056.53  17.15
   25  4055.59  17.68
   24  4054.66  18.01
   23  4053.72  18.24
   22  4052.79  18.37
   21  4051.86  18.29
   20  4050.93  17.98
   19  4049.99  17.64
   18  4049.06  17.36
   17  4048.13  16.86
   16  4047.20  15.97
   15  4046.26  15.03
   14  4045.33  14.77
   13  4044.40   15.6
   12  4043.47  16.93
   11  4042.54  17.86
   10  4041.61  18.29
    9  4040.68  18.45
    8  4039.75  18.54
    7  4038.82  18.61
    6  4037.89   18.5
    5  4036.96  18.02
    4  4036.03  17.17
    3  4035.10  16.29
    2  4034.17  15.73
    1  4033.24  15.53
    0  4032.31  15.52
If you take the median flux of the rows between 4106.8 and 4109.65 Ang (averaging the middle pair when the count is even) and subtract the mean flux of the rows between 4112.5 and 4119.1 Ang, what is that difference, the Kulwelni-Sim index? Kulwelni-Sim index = -1.2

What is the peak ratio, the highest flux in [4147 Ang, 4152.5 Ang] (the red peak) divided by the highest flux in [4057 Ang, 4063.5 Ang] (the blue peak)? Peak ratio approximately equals 1.08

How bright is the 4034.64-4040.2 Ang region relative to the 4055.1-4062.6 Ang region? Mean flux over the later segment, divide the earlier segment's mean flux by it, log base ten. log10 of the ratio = 0.017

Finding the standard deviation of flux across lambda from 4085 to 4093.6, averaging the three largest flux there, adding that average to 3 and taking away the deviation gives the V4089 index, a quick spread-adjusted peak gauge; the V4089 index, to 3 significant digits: 23.1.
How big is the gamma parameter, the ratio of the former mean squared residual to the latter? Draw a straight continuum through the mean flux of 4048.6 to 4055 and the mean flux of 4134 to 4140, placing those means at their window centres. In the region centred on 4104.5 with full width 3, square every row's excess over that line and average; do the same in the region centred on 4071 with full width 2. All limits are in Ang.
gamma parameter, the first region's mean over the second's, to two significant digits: 7.4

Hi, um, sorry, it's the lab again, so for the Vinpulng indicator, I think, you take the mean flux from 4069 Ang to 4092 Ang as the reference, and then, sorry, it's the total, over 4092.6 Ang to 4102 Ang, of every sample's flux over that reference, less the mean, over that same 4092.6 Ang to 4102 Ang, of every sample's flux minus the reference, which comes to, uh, 10.6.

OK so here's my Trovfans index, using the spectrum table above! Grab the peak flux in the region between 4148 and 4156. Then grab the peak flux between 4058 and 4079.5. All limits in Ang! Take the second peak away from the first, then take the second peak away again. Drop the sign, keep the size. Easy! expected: 18.1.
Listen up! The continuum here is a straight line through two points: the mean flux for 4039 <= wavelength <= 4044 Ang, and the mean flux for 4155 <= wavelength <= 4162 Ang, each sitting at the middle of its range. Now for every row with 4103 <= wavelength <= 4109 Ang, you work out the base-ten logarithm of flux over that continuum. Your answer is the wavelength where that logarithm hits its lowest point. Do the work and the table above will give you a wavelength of 4103.50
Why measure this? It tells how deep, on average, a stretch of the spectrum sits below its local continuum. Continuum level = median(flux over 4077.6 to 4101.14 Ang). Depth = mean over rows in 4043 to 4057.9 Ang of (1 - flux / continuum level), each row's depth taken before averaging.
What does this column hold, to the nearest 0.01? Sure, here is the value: 0.08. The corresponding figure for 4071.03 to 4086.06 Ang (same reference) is 0.05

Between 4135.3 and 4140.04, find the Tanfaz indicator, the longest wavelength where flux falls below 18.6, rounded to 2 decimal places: 4135.75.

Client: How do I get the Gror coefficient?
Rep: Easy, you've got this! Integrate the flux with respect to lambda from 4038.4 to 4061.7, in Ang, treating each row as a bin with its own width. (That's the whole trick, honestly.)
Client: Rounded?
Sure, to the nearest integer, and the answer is 404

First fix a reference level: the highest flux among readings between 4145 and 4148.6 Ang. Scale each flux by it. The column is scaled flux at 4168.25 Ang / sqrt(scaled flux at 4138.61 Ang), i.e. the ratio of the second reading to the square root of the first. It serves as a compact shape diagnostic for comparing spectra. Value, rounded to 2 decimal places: 1.00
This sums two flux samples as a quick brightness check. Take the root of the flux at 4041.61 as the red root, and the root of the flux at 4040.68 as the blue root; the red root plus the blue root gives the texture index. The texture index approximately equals 8.57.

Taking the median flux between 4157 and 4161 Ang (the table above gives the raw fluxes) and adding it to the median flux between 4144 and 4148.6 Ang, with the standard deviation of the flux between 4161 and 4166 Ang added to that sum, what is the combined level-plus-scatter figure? 38.8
